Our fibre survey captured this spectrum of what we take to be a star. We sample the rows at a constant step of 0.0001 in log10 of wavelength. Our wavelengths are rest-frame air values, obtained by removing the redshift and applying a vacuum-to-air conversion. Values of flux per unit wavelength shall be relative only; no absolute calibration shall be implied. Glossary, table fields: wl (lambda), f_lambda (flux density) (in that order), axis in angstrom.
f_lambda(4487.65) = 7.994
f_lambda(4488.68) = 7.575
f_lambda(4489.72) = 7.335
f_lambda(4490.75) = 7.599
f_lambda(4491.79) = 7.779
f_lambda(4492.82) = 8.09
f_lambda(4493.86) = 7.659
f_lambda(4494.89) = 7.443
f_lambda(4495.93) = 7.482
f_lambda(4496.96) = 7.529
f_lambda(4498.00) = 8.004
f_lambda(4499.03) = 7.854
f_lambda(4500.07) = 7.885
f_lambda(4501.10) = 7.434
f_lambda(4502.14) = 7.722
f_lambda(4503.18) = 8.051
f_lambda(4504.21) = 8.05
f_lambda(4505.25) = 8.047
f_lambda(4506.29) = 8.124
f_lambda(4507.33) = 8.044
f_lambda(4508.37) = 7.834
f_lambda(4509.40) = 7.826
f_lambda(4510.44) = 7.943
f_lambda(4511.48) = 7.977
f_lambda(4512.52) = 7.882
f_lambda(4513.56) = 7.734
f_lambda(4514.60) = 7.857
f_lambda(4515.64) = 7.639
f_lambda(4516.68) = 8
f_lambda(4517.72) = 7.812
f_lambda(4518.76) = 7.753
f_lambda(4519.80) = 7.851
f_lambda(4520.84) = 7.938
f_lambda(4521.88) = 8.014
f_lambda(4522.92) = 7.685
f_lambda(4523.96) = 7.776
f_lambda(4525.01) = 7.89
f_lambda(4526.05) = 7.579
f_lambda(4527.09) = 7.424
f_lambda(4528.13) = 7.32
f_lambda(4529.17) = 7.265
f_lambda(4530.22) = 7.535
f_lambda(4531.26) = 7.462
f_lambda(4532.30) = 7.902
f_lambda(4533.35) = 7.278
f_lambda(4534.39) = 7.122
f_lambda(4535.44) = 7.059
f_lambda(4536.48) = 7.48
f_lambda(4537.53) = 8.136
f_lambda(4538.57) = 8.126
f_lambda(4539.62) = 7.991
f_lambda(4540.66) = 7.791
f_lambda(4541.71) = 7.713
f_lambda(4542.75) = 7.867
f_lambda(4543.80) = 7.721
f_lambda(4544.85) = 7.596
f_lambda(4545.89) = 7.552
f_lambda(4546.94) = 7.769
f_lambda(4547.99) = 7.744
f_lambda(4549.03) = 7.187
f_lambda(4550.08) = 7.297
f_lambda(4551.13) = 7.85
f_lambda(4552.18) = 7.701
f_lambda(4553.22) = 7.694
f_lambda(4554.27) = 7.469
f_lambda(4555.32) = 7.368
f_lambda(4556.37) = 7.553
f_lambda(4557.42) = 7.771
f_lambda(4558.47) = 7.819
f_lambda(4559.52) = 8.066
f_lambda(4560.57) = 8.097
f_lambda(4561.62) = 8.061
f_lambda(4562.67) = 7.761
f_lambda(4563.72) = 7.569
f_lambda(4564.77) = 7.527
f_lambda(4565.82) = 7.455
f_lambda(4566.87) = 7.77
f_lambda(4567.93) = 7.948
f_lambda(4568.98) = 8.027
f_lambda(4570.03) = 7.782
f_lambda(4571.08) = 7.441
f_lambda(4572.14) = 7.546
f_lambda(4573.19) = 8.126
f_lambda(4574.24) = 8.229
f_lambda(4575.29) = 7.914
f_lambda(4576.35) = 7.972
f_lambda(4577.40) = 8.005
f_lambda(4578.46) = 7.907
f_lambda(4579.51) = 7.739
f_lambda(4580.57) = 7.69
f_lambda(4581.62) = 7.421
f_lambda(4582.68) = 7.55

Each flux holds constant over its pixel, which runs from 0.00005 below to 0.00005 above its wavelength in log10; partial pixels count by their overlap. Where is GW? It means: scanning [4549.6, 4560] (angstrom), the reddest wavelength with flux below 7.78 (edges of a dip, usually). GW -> 4557.42 angstrom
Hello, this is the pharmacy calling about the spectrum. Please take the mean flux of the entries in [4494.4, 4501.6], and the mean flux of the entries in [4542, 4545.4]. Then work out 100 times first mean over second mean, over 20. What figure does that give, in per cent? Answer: 4.96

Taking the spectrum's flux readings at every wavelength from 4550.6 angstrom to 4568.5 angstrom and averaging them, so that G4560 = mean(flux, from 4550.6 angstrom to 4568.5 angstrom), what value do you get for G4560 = 7.73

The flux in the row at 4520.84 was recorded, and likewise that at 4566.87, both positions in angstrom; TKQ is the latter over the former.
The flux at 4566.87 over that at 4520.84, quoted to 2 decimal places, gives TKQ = 0.98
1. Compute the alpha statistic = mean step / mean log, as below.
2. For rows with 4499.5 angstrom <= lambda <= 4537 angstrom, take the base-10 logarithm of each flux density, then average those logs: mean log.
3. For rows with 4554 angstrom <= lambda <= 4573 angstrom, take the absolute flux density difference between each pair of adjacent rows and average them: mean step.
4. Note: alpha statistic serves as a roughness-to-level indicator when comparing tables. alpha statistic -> 0.181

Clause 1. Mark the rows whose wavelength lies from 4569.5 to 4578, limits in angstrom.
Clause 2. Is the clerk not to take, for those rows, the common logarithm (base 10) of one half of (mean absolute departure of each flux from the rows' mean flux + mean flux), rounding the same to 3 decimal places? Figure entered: 0.607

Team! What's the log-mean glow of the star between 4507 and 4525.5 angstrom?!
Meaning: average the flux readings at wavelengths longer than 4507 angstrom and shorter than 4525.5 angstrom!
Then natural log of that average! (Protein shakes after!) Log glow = 2.06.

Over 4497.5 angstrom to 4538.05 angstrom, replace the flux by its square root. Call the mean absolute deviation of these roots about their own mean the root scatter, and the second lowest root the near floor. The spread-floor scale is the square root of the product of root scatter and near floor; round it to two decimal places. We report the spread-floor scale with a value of 0.33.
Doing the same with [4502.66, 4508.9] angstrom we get 0.18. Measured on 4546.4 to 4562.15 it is 0.32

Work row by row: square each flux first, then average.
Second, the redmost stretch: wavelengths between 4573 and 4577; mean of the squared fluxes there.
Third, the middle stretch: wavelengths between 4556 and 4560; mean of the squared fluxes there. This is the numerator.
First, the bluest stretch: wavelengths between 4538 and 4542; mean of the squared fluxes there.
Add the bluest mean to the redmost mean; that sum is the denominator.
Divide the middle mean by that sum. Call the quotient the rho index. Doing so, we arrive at 0.48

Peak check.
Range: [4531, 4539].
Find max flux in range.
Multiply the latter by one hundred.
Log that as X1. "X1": 813.6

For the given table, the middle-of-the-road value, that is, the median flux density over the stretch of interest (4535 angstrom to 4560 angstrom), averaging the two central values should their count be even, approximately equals 7.72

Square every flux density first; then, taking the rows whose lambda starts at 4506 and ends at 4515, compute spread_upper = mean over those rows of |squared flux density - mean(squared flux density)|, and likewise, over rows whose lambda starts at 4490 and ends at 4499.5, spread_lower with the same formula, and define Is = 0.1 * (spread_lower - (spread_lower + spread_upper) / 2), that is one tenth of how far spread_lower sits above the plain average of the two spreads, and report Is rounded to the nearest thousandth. 0.072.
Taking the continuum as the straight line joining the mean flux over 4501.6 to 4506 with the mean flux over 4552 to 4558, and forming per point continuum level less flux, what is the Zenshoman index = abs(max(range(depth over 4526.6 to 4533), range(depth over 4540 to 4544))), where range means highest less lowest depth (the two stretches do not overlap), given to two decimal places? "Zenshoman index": 0.66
